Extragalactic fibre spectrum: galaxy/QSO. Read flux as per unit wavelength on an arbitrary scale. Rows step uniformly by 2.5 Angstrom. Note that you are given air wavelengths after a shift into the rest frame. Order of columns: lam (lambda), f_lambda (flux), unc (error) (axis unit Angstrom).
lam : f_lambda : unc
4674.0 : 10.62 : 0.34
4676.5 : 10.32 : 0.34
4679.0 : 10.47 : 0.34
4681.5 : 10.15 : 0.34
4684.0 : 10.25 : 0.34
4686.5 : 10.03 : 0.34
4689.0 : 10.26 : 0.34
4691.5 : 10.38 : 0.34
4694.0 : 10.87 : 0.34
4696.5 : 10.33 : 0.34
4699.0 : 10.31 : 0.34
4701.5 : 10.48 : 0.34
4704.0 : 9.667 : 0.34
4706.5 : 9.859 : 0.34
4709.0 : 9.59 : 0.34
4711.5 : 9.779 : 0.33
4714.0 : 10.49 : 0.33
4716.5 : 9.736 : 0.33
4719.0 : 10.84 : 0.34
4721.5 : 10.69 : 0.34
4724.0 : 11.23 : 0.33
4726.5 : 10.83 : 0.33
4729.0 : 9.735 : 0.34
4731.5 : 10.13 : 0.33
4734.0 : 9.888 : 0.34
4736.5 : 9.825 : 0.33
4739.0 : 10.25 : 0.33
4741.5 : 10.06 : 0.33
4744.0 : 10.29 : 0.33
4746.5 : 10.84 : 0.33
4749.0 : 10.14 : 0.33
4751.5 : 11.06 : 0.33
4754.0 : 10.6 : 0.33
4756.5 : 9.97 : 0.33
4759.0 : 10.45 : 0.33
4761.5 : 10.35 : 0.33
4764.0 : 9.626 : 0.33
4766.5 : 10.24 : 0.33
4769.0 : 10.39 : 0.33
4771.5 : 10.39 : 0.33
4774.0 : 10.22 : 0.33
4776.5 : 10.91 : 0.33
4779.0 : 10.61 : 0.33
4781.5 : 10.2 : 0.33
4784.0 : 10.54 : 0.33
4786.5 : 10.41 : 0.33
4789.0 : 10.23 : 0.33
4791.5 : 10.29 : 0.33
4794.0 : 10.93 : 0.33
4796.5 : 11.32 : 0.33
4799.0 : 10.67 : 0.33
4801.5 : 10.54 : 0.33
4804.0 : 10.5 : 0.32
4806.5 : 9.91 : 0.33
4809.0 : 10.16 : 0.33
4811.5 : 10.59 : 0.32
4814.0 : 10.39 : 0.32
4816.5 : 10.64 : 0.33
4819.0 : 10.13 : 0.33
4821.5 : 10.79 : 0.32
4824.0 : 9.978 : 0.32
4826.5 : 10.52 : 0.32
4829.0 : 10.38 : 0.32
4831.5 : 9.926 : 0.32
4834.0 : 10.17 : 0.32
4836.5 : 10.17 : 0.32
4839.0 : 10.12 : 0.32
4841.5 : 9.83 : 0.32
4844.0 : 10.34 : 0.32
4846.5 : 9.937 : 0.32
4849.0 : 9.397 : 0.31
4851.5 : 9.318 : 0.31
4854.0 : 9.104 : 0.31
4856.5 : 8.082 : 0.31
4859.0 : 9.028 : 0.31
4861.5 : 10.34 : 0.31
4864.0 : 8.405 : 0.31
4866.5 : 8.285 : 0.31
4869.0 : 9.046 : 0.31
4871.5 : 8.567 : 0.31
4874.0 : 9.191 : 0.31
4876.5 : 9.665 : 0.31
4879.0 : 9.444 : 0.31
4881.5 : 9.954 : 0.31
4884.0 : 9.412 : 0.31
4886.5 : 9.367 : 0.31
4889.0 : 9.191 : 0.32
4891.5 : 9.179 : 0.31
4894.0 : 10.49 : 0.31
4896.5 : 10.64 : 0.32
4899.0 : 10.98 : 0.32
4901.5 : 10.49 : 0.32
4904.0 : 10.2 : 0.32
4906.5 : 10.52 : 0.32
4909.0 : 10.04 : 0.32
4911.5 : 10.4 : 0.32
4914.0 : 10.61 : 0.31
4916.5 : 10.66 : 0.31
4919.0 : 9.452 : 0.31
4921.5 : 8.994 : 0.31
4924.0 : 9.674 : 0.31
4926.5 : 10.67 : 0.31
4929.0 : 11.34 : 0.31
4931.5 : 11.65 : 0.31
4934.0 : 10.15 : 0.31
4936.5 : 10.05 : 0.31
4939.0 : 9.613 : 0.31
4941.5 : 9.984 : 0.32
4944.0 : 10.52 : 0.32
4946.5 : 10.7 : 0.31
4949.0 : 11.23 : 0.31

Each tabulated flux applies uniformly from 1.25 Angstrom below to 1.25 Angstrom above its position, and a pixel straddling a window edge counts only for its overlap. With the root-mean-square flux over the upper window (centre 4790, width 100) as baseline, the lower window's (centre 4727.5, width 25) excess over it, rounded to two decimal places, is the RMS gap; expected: -0.07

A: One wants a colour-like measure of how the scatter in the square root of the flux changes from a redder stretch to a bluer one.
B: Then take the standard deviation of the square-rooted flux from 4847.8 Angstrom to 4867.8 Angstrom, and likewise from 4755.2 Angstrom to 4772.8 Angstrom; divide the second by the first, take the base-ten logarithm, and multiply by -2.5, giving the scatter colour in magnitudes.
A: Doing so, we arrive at 1.0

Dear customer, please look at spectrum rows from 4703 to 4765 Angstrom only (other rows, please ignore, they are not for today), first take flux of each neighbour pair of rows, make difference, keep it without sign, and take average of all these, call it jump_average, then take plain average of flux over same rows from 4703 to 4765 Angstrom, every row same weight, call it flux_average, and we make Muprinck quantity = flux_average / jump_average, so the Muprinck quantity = 21.3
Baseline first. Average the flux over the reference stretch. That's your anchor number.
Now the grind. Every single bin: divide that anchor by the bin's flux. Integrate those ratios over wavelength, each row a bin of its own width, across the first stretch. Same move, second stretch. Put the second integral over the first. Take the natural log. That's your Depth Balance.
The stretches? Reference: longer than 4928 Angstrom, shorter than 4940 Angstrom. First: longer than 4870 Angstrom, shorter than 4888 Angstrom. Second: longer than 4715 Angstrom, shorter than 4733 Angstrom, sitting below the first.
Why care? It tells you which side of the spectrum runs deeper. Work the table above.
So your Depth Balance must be -0.109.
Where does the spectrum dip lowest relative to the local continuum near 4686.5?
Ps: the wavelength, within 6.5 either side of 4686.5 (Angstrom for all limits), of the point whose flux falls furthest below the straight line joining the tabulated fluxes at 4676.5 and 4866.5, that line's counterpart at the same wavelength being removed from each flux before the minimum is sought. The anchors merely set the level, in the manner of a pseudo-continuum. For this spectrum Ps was 4686.5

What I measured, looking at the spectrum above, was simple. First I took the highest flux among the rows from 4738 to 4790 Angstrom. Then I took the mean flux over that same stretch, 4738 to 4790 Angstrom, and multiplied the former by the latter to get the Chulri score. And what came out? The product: 115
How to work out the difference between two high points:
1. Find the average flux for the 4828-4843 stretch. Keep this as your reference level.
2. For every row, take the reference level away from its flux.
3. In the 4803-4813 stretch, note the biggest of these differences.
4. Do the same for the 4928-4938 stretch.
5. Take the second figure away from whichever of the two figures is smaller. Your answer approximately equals -1.06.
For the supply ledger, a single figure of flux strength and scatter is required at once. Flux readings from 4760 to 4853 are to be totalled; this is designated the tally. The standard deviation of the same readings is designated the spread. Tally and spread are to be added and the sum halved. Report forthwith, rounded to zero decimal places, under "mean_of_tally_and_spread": 191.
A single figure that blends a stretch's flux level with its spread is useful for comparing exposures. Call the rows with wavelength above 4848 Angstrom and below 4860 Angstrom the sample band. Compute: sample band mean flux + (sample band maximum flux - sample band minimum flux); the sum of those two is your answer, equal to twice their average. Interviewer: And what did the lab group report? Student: 10.3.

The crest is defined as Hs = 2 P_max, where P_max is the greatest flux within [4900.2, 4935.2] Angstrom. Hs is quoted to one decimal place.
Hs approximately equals 23.3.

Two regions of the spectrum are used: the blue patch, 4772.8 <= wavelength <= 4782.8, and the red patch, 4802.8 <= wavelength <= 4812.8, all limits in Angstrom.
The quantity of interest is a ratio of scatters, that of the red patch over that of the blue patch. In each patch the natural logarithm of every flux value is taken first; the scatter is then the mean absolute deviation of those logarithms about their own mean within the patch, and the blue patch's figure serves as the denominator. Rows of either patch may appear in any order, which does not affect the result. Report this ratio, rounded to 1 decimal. 0.9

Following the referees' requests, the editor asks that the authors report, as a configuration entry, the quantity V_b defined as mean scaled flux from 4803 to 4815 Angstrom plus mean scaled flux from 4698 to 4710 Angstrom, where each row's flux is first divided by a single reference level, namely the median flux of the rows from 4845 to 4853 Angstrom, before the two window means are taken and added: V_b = 2.16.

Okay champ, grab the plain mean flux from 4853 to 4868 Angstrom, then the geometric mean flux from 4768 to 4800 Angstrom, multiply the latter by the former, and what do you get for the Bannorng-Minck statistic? 94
